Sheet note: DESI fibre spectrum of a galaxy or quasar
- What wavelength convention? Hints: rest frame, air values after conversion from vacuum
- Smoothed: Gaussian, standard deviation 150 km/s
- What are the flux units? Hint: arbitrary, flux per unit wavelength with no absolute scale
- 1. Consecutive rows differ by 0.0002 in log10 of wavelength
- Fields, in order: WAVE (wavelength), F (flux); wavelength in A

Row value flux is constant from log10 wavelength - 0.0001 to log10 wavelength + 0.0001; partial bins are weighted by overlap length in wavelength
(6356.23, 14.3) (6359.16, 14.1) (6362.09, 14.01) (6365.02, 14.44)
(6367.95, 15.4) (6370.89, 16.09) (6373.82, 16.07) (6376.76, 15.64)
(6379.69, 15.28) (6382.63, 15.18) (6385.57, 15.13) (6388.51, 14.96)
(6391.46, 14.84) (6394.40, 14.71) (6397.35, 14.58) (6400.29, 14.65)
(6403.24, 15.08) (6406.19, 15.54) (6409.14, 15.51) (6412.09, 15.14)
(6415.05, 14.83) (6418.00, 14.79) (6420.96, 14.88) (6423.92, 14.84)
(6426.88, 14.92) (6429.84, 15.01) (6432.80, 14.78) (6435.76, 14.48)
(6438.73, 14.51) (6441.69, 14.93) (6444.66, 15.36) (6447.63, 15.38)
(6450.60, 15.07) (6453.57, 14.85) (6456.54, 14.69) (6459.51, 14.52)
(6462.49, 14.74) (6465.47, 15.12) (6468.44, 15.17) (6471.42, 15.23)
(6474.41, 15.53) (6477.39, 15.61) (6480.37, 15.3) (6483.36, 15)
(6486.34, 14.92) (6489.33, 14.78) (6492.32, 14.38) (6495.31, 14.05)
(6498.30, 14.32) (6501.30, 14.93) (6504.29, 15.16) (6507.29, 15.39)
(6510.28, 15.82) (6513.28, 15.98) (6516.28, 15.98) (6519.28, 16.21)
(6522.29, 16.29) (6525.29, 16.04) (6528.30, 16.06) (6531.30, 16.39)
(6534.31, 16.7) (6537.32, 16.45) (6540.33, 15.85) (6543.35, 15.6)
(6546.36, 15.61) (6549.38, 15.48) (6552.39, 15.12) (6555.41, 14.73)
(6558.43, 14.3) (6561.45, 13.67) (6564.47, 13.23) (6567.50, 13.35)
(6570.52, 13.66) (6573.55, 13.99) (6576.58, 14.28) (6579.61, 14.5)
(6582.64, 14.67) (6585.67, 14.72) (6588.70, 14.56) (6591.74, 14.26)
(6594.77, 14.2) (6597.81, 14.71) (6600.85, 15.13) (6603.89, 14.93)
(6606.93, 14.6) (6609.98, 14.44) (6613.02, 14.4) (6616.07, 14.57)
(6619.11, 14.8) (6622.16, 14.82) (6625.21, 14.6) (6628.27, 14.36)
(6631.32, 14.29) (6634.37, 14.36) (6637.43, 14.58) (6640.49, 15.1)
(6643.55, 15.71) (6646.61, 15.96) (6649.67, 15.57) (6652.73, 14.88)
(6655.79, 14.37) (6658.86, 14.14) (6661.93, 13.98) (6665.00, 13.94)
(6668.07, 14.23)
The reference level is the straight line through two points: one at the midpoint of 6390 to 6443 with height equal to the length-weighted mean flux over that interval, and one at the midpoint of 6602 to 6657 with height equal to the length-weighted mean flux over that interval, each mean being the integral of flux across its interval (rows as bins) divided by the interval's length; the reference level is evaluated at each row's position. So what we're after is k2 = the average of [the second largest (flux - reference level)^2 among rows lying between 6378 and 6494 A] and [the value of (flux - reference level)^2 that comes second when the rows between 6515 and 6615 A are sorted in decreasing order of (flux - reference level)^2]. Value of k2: 1.5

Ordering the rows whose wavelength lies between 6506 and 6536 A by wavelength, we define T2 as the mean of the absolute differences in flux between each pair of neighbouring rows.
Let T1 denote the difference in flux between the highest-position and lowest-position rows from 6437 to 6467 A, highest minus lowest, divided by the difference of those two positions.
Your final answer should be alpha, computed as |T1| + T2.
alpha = 0.22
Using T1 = 0.02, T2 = 0.20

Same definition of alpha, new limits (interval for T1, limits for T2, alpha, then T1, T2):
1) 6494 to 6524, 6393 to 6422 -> 0.30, 0.08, 0.21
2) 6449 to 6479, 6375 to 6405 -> 0.19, 0.02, 0.17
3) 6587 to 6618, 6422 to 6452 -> 0.21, 0.00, 0.21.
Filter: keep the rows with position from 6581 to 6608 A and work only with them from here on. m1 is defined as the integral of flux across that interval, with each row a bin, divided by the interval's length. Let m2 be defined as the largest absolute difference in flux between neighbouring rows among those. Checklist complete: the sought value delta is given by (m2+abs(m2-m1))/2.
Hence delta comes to 7.3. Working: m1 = 14.6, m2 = 0.51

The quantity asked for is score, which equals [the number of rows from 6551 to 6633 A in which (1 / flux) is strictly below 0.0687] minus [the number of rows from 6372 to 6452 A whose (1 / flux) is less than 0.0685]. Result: -11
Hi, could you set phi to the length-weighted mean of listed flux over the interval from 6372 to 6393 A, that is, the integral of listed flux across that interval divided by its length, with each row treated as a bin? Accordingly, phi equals 15.3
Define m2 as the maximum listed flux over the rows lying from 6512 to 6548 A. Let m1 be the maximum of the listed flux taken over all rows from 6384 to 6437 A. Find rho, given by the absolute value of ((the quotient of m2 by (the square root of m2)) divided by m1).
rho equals 0.263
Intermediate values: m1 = 15.54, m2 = 16.7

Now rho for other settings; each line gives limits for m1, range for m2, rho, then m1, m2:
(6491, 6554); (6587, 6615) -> 0.233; 16.7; 15.13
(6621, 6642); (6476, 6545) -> 0.271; 15.1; 16.7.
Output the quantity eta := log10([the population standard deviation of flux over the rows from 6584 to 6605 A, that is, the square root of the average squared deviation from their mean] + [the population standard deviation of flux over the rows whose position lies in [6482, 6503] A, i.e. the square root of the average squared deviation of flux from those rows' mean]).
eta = -0.18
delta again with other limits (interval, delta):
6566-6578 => 6.9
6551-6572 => 7.0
